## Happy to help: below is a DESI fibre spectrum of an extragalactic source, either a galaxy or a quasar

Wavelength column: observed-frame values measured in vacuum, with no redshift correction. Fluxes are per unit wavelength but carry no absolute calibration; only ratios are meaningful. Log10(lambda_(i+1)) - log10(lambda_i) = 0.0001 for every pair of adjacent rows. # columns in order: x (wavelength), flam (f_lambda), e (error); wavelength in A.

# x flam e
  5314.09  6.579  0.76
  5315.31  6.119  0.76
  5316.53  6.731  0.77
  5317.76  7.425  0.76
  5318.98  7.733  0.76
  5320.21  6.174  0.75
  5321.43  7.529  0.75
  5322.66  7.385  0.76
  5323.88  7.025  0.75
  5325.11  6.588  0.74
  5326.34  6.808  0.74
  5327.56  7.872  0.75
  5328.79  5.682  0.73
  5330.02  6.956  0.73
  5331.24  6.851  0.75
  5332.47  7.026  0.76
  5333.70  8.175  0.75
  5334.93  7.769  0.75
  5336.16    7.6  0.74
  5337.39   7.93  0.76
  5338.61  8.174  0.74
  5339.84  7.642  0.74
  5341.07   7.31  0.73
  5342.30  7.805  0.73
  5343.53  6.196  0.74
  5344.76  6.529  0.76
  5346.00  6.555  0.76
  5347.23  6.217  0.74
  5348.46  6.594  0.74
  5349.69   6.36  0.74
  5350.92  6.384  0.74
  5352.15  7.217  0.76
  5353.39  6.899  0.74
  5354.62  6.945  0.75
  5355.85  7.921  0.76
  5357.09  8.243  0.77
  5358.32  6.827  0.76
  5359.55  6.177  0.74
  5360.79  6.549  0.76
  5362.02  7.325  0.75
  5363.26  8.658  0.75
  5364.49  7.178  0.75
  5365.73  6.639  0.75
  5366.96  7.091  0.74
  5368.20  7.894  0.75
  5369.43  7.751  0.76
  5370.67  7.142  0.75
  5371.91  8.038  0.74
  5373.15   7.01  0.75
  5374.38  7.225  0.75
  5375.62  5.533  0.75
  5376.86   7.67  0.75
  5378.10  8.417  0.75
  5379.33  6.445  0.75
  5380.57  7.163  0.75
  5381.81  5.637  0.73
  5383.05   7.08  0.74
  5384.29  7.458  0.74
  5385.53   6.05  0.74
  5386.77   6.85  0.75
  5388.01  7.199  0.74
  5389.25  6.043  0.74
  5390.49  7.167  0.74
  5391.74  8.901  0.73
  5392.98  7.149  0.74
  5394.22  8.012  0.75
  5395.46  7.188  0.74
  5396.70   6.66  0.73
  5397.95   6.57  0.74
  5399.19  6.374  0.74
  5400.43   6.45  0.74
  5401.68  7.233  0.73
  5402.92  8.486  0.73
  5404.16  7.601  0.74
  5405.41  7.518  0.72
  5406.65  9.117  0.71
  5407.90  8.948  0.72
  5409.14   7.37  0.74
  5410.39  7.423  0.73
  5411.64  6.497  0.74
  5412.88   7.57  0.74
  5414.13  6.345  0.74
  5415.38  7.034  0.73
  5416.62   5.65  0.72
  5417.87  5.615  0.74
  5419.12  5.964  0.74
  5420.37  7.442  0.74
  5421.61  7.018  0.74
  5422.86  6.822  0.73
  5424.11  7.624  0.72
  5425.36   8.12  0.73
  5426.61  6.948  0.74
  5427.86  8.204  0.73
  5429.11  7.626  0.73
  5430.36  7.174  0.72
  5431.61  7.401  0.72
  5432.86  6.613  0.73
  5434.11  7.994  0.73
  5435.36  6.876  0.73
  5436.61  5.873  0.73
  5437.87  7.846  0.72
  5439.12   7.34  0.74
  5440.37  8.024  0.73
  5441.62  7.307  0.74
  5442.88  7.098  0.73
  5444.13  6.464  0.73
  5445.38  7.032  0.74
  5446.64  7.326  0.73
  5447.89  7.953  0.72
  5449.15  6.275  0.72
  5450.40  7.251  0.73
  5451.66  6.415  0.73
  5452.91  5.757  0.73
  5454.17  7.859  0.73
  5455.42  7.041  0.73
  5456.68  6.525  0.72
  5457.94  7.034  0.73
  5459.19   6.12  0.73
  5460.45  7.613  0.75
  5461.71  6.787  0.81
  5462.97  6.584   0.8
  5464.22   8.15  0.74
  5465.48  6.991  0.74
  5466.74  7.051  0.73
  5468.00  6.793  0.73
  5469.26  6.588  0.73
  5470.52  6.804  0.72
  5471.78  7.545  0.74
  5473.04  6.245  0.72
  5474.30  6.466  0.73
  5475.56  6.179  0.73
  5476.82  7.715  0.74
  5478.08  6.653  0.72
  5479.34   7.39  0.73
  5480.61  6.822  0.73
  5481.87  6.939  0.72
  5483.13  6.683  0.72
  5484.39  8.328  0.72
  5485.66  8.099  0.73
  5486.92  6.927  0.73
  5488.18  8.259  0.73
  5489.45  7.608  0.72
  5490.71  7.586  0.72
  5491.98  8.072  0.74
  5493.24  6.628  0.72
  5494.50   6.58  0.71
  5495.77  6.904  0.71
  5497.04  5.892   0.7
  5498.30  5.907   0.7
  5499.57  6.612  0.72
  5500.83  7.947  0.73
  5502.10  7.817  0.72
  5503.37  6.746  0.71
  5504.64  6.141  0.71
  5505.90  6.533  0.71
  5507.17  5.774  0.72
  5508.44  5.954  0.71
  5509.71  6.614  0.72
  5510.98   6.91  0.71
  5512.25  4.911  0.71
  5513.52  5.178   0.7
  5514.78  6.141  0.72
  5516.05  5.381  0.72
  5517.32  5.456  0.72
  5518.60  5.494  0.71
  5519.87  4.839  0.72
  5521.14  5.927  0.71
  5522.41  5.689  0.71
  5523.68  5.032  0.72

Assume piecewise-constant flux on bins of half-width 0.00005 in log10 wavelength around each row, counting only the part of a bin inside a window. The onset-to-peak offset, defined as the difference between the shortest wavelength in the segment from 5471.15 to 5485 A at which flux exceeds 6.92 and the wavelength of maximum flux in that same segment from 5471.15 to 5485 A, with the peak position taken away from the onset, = -12.6 A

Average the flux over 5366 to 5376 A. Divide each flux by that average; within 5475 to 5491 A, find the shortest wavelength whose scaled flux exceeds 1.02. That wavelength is 5476.82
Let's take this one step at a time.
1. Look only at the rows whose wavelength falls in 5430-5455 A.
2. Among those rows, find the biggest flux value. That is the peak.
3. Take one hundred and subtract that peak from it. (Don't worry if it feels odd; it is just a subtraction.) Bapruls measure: 91.98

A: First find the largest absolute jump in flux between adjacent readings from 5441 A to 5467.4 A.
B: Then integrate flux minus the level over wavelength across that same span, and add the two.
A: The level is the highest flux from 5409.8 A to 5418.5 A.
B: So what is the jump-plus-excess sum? -13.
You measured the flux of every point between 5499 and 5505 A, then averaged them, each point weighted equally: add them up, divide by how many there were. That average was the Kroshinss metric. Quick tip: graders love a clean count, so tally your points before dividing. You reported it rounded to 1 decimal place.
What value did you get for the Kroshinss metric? 7.1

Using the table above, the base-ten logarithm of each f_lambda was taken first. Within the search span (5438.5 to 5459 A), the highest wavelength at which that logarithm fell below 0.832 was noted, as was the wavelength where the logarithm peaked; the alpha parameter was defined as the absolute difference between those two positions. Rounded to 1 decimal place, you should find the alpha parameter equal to 16.3 A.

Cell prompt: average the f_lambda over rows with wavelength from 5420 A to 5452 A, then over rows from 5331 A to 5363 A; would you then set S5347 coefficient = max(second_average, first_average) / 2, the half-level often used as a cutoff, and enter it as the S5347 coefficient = 3.62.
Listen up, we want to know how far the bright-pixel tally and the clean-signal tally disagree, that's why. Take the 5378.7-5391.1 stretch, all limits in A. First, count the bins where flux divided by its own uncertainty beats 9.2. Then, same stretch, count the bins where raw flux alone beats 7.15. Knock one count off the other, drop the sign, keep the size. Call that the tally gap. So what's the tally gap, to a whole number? 1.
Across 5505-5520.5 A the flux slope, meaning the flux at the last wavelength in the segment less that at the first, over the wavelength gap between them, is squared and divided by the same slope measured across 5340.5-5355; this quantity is -0.5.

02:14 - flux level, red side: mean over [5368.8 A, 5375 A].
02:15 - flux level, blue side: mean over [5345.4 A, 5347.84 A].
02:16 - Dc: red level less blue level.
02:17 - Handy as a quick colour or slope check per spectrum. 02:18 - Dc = 1.0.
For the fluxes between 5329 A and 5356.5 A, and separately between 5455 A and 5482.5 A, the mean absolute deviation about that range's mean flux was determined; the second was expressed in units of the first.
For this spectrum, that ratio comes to 0.71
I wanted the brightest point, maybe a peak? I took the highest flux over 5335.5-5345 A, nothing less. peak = 8.174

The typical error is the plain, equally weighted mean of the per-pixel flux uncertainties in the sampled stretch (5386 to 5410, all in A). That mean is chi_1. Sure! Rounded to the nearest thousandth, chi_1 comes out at 0.735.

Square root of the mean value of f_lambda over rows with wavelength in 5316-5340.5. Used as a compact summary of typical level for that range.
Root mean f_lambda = 2.69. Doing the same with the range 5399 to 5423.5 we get 2.67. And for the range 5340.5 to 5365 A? 2.64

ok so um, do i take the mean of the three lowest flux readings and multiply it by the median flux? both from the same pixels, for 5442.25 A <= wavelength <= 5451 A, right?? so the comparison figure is 47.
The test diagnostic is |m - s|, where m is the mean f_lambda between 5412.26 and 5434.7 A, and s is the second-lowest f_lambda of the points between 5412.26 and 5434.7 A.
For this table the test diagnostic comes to 1.4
